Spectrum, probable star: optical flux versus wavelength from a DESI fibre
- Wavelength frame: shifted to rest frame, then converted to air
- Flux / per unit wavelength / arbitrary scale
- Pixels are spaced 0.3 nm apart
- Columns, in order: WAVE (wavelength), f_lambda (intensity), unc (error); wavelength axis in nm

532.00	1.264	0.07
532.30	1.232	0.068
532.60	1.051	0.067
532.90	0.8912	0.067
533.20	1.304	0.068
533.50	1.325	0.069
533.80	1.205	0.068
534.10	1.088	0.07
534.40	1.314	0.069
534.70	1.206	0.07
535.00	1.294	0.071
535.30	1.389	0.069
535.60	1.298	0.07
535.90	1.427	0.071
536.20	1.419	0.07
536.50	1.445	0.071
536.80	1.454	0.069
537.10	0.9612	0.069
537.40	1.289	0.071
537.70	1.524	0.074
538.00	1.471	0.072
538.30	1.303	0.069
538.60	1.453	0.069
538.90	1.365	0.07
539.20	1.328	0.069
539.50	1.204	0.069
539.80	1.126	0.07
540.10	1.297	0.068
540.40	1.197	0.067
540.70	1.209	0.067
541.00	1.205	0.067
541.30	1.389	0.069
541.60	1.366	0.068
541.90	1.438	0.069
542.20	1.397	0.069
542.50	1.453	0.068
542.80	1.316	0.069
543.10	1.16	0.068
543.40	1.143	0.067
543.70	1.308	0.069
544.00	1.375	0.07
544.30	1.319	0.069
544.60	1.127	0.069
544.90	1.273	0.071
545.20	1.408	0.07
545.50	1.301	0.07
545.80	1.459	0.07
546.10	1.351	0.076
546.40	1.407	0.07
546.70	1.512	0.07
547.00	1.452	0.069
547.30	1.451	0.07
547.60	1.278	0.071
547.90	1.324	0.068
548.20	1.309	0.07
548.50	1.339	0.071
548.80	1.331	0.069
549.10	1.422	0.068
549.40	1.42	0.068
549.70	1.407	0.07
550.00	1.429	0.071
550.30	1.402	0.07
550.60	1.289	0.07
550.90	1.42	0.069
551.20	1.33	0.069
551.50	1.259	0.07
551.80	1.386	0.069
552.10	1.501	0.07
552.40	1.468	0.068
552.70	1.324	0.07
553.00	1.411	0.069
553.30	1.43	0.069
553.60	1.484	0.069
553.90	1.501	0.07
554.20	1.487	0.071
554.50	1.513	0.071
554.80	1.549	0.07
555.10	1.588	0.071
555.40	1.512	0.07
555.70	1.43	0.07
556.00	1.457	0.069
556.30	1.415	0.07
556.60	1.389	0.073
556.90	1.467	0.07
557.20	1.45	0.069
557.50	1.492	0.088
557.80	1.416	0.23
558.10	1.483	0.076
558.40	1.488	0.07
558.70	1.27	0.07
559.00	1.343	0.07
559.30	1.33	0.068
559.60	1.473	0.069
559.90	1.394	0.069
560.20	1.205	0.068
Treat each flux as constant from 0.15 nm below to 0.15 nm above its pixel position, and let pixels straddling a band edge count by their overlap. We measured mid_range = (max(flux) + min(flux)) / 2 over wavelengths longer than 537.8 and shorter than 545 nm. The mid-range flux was 1.30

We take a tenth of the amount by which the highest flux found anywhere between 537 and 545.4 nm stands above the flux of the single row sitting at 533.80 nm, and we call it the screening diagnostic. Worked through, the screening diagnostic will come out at 0.032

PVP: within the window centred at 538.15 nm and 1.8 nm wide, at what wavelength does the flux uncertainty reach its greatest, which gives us 537.70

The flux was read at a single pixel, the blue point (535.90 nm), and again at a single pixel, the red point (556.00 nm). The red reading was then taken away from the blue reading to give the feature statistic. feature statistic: -0.03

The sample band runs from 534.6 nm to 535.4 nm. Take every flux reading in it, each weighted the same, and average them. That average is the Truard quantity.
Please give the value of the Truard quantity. 1.30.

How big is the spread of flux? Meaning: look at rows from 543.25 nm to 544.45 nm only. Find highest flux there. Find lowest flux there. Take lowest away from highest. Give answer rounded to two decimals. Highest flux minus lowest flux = 0.23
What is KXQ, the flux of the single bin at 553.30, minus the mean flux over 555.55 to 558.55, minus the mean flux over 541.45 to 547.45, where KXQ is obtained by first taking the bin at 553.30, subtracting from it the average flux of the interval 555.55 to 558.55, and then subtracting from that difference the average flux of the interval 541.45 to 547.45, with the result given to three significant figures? -1.37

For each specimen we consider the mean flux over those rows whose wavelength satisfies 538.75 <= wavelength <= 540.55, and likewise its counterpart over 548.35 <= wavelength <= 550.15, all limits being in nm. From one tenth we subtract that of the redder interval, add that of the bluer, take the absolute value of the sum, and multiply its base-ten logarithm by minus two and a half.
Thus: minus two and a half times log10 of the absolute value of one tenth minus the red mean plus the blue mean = 3.5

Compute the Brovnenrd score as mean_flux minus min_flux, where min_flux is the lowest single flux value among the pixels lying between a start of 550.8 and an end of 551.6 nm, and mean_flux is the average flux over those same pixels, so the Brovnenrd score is 0.08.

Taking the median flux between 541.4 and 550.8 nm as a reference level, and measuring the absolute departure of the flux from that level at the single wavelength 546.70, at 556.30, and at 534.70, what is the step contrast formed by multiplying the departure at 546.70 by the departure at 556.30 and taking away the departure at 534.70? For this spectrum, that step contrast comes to -0.15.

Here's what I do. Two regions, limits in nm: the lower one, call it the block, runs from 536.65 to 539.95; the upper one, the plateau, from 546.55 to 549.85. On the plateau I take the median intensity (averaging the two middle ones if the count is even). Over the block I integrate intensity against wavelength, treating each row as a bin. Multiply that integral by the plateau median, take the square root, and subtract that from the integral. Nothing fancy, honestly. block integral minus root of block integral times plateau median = 1.87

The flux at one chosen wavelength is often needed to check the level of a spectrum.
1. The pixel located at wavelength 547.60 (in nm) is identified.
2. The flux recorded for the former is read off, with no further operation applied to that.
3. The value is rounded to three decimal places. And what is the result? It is 1.278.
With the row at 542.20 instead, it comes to 1.397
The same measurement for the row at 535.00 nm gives 1.294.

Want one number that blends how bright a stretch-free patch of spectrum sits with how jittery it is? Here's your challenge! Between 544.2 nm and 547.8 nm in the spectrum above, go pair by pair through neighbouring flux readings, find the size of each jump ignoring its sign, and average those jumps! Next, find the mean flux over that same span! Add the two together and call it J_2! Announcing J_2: 1.47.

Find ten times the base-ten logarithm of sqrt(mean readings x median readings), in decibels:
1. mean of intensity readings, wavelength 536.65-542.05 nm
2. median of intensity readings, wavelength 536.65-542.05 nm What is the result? 1.18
